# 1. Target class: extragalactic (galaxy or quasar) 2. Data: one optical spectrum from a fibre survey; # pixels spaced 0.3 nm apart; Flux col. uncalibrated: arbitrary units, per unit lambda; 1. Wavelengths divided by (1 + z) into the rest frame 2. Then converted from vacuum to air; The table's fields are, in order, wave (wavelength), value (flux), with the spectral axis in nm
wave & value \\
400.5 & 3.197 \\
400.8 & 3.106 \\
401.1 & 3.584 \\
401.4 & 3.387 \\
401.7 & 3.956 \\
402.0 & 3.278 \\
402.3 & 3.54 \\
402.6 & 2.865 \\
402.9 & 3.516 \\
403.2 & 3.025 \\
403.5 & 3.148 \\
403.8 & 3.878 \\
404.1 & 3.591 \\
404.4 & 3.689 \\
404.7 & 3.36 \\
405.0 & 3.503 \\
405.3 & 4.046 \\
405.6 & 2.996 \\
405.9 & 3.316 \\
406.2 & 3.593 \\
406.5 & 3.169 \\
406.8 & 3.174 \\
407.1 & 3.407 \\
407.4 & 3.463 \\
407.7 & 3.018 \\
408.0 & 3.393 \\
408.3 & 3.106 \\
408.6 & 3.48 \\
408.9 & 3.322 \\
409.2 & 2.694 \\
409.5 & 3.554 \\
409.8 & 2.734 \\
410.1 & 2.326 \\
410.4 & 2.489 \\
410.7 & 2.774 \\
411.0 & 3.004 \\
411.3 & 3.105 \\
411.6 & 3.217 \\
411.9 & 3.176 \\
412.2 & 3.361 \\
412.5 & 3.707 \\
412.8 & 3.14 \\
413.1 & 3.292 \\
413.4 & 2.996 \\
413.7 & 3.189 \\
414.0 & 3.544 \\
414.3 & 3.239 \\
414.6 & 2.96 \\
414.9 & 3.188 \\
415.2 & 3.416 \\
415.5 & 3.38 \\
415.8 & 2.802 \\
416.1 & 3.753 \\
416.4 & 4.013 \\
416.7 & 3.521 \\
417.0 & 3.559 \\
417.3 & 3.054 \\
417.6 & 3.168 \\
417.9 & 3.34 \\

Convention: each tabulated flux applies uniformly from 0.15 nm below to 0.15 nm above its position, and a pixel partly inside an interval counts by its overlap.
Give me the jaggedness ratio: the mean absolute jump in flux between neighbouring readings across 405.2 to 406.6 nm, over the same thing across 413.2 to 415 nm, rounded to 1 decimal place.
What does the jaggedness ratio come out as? 1.9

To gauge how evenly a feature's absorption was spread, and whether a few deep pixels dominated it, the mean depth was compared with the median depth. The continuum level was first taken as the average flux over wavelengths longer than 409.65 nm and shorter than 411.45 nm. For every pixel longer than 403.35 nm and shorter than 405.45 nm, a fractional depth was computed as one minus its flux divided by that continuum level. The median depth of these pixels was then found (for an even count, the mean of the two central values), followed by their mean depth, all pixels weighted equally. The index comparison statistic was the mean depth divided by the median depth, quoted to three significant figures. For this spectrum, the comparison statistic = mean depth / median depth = 1.01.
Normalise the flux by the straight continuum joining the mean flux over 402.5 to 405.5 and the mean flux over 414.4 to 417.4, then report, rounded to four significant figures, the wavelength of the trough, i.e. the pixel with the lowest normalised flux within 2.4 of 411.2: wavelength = 410.1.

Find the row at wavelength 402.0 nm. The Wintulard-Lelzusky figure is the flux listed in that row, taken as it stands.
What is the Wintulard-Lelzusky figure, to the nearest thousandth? 3.278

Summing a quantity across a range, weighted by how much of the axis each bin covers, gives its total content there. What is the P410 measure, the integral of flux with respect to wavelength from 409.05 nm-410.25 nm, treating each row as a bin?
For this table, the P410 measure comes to 3.39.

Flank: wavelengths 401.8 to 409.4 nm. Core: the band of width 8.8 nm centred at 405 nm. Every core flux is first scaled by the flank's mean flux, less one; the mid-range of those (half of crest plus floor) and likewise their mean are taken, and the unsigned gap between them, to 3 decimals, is 0.001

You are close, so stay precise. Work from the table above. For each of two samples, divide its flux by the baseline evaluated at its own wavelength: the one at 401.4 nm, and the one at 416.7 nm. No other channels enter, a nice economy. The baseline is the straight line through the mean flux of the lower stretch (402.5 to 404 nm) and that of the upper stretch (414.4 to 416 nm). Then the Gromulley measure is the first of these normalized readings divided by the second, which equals 0.91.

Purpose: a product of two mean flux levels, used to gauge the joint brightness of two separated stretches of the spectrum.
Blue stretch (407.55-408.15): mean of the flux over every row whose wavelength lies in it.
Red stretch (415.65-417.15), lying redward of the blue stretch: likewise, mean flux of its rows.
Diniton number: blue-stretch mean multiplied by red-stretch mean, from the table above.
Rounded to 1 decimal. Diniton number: 11.3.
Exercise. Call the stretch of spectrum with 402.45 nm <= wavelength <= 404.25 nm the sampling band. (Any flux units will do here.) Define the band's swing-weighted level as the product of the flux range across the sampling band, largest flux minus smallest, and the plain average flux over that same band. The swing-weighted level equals 3.4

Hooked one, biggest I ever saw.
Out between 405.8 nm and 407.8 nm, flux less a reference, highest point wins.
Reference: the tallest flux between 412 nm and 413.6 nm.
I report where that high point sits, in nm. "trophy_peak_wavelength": 406.2 nm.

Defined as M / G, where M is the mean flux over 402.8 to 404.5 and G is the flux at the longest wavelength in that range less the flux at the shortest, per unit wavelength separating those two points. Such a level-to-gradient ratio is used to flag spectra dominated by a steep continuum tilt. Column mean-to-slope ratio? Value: 30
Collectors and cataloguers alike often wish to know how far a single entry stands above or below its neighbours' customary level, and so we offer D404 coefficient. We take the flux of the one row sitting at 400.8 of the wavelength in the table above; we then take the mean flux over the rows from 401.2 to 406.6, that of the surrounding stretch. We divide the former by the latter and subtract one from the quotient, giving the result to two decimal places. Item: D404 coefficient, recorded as -0.10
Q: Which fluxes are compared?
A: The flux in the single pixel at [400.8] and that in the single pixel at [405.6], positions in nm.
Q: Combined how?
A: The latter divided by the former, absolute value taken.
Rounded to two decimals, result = 0.96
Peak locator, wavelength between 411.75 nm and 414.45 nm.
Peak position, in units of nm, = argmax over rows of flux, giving 412.5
